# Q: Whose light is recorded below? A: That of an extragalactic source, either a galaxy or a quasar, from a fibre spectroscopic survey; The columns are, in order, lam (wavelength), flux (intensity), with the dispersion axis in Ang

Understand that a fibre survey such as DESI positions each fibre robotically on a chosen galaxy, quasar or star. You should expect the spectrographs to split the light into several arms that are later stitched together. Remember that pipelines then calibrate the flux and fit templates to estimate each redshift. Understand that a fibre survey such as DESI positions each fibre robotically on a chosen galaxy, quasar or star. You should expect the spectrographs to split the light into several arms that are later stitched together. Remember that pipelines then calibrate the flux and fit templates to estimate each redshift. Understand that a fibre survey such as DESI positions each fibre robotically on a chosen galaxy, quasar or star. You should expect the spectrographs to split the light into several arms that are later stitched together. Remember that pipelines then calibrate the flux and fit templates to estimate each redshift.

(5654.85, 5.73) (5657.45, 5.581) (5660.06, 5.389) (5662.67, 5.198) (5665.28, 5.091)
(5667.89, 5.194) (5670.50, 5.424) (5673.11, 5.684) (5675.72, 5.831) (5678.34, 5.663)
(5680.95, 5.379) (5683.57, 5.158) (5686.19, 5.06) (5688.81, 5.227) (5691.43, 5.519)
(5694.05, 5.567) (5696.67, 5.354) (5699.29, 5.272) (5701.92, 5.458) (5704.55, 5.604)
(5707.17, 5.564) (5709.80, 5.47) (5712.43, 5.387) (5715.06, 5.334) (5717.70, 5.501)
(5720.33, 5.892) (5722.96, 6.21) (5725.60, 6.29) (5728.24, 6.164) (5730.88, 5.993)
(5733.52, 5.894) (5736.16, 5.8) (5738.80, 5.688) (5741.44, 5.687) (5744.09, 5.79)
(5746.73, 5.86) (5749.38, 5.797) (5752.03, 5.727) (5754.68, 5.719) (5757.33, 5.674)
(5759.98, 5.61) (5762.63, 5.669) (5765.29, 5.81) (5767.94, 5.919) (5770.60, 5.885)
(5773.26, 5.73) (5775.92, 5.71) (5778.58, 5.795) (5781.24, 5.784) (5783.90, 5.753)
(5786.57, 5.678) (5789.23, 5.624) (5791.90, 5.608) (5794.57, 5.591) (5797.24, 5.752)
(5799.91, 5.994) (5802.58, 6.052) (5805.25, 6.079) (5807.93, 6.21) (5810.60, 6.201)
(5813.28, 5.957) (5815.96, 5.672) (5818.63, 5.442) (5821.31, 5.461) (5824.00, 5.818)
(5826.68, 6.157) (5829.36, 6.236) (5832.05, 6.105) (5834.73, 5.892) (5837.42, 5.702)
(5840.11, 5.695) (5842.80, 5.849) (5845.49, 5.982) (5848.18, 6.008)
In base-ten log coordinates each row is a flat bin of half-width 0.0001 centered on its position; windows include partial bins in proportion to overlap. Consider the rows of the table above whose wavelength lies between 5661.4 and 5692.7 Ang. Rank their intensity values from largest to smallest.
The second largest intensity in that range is 5.684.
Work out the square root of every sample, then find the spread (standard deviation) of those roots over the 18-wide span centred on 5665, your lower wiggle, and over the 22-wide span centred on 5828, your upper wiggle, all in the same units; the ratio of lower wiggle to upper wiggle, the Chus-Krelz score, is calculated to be 0.7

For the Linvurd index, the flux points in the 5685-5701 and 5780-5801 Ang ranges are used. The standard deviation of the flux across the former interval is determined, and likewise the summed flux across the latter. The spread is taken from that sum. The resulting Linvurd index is 46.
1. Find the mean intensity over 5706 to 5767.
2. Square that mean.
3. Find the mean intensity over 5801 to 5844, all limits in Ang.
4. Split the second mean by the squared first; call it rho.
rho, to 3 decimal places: 0.178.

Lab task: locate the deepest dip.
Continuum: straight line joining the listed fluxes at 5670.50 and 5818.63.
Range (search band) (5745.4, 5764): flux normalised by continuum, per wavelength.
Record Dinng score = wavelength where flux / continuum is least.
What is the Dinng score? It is 5759.98 Ang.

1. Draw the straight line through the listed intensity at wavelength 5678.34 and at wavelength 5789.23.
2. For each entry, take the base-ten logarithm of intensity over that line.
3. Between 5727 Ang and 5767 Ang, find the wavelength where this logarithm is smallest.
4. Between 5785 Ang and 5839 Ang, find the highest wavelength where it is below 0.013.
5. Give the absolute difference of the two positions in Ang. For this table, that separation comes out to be 77.4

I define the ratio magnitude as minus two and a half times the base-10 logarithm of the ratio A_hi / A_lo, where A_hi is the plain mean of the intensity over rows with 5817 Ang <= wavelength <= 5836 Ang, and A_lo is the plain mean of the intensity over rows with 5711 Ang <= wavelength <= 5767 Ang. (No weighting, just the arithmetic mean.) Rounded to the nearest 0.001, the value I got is -0.016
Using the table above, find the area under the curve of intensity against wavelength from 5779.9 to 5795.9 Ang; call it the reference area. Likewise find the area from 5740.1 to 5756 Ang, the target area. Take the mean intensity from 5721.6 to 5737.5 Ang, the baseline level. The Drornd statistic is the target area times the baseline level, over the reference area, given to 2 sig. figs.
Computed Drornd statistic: 6.1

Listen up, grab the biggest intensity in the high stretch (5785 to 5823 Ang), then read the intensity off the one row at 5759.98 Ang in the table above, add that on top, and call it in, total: 11.8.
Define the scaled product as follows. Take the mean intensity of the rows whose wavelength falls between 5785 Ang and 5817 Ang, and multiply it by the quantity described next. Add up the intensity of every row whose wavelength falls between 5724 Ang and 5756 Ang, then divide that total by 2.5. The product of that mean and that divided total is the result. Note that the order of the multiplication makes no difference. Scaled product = 165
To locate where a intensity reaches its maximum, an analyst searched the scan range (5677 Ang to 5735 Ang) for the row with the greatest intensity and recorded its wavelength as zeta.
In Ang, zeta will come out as 5725.60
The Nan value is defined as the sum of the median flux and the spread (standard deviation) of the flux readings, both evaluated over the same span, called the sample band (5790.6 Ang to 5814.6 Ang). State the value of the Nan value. 6.2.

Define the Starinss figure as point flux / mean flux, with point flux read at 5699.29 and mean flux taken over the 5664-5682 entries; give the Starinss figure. 0.96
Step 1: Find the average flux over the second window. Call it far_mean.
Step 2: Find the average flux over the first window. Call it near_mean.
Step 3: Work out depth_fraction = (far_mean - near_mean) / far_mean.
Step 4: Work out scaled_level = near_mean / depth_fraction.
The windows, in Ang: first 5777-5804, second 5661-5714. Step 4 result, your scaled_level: -87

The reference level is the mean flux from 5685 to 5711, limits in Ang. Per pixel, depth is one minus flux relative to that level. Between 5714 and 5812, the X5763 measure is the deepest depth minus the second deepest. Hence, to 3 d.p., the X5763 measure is 0.031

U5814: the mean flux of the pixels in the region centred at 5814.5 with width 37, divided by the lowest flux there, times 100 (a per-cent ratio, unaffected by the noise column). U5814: 109.1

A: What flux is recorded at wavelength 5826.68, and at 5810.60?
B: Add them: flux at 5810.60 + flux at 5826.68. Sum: 12.4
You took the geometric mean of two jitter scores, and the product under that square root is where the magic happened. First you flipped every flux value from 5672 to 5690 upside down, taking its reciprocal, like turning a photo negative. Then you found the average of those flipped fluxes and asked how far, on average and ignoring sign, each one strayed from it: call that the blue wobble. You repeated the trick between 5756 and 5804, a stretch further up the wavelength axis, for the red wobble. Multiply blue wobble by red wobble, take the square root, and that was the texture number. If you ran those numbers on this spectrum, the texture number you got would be 0.0052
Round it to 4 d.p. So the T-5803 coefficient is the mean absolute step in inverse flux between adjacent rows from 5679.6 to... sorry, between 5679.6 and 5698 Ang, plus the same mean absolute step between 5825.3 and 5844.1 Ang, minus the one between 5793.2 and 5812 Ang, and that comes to 0.0068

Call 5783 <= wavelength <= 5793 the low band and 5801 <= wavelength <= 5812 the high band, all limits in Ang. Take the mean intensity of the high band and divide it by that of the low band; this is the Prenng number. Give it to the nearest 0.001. 1.083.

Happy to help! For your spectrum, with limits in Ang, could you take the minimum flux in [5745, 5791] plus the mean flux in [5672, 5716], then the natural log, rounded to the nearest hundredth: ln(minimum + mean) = 2.40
